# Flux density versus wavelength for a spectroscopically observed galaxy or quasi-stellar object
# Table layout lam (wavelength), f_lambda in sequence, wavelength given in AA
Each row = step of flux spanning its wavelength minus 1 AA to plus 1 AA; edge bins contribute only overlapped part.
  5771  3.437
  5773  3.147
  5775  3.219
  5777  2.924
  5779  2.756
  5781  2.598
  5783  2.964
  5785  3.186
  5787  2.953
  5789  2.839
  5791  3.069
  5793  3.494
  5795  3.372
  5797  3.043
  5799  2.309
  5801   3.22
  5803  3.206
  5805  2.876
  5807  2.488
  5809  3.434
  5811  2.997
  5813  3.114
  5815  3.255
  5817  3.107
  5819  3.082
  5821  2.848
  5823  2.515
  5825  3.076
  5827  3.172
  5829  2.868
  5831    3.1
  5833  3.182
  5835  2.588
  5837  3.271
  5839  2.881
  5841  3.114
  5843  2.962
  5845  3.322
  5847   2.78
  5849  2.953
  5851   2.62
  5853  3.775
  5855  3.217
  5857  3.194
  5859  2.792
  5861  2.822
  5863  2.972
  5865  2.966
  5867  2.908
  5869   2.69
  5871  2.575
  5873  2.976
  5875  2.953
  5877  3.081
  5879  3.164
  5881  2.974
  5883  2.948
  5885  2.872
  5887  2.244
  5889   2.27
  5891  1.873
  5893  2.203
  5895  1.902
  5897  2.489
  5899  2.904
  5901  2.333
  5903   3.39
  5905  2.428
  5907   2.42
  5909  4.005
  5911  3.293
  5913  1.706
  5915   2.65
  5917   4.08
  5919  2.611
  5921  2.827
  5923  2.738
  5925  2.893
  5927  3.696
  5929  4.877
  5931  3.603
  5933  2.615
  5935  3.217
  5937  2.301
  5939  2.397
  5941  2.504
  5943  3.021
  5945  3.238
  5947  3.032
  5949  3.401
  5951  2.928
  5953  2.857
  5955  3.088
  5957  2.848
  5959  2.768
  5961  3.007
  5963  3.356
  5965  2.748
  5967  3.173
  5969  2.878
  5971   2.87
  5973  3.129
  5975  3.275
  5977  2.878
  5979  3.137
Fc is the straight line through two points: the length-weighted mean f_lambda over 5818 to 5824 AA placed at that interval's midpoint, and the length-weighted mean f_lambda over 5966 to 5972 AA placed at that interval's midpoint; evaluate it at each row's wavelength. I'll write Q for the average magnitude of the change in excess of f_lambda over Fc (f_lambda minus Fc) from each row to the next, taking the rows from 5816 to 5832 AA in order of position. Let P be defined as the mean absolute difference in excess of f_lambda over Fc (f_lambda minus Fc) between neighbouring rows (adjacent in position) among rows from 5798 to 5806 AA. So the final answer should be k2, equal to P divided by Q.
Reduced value 1.64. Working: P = 0.42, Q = 0.3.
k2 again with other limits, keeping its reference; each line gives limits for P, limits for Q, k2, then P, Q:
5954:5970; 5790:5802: 0.63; 0.32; 0.5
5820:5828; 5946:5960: 1.35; 0.33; 0.2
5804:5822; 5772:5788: 1.41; 0.31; 0.2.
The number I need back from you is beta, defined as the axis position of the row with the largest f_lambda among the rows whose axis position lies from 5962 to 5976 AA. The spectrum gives 5963 AA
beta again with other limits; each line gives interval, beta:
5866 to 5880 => 5879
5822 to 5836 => 5833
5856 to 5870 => 5857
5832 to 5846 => 5845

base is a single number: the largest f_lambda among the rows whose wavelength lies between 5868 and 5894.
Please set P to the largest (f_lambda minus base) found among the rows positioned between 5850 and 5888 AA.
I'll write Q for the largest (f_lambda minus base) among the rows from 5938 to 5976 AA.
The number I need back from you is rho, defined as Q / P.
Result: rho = 0.39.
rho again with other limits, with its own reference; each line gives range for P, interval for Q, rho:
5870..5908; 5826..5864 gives 2.70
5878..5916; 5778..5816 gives 0.39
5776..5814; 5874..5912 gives 2.55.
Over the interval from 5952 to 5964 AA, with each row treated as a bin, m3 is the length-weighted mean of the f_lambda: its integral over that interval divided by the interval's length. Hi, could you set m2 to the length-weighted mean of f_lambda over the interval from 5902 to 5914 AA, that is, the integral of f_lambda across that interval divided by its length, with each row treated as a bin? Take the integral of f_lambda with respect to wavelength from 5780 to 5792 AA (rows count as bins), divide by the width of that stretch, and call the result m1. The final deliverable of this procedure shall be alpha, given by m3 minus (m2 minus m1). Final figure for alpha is 3.05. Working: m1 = 2.93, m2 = 2.87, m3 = 2.99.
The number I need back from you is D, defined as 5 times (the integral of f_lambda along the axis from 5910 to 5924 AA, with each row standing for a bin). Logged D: 199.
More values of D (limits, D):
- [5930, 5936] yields 94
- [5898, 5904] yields 86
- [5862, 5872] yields 141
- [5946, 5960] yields 209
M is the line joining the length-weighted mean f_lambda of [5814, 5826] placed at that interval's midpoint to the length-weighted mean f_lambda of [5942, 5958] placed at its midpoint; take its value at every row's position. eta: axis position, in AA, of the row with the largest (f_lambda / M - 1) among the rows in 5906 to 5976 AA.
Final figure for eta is 5929 AA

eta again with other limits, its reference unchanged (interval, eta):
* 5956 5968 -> 5963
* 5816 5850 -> 5845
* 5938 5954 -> 5949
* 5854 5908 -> 5903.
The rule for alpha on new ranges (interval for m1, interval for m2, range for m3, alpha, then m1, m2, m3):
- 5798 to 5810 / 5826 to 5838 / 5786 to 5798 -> 3.02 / 2.92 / 3.03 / 3.13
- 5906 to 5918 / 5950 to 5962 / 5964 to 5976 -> 3.12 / 3.03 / 2.92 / 3.01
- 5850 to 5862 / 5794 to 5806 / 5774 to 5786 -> 3.01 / 3.07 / 3.00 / 2.94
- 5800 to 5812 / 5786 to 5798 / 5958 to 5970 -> 2.90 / 3.04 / 3.13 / 2.99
